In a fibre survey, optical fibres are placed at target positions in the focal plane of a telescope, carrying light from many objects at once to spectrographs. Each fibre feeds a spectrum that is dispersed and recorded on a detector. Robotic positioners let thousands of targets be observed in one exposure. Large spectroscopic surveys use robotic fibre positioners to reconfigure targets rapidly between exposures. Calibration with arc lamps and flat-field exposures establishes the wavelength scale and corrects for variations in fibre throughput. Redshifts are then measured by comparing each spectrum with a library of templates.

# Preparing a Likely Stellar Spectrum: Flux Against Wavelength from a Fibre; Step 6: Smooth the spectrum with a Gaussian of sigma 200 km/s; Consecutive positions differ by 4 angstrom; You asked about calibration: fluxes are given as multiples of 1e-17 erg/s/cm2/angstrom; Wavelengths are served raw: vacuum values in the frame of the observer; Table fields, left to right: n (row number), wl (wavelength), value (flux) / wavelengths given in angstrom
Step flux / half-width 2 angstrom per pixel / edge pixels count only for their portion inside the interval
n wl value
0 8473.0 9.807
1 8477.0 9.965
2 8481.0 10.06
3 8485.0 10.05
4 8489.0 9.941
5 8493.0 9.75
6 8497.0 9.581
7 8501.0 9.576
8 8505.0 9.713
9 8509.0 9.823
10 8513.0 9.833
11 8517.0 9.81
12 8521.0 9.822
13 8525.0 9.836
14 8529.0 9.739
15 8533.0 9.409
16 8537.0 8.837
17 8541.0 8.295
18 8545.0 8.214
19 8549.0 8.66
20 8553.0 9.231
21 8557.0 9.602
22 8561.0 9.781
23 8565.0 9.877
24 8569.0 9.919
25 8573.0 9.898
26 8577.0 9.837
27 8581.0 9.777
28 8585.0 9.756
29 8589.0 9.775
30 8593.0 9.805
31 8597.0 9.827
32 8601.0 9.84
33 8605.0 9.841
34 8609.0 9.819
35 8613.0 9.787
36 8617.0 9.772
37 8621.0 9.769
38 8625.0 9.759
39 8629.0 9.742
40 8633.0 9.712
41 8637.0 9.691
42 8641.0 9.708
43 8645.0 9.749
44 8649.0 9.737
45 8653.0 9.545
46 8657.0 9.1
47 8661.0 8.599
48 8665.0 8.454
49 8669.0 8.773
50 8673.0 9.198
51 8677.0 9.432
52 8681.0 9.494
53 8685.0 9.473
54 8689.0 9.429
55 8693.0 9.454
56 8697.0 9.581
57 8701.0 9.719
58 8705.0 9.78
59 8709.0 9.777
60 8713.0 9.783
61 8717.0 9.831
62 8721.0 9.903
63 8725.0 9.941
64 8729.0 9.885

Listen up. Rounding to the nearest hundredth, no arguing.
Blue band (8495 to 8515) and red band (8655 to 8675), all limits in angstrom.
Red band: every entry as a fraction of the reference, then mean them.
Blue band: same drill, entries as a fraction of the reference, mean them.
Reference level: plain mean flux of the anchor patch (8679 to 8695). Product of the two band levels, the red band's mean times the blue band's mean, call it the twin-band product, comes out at 0.96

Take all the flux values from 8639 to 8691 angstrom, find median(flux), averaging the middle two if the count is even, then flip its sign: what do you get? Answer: -9.43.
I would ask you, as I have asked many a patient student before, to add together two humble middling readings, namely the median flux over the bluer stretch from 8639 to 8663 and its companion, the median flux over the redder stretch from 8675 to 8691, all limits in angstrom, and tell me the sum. 19.1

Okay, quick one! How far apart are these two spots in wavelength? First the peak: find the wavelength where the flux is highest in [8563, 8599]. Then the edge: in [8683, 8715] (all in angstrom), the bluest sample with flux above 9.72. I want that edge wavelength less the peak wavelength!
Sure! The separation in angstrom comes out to 136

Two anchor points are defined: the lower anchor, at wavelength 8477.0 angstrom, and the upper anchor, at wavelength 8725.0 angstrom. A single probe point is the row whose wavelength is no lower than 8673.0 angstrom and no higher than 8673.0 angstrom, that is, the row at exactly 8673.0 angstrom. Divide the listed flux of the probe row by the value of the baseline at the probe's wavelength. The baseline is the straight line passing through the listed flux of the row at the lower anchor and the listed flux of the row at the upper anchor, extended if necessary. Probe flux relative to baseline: 0.925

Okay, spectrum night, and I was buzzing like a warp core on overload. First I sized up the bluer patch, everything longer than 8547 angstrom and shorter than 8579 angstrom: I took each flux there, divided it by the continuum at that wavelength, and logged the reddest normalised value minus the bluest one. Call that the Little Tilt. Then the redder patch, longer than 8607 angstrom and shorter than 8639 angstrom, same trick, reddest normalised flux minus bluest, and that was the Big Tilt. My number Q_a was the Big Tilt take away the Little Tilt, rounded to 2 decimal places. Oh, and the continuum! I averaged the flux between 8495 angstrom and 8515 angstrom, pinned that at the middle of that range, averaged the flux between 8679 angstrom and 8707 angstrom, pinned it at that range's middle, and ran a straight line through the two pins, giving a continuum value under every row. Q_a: -0.14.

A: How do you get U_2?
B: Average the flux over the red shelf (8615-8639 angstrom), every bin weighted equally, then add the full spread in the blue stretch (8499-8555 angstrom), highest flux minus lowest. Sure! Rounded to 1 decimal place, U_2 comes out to 11.4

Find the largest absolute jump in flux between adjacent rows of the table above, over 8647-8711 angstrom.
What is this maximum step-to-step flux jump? 0.50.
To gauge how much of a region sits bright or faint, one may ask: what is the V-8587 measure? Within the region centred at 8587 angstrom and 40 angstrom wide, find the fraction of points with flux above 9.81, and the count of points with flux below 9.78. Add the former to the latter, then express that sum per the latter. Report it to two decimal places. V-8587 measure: 1.20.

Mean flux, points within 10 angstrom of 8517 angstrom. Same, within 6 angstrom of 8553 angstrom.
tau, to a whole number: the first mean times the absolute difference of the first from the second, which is 6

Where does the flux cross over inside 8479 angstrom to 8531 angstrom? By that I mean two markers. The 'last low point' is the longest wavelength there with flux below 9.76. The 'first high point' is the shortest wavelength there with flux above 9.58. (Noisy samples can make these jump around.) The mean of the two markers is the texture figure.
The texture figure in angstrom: 8505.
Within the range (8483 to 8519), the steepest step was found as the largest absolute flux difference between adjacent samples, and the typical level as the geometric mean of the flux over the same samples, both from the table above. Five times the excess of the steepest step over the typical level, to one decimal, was -48.0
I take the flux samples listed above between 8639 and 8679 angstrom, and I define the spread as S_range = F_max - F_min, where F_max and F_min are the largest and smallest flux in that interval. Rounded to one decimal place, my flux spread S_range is 1.3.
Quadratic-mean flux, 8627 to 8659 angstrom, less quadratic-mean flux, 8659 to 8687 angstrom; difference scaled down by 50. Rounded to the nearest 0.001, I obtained 0.011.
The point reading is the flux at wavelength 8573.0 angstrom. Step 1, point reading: 9.898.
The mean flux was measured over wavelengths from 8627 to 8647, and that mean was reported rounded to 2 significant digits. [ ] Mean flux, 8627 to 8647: 9.7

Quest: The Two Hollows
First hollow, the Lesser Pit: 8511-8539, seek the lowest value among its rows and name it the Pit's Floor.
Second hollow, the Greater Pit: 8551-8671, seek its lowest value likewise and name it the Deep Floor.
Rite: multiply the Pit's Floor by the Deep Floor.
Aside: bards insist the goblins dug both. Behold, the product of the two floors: 74.7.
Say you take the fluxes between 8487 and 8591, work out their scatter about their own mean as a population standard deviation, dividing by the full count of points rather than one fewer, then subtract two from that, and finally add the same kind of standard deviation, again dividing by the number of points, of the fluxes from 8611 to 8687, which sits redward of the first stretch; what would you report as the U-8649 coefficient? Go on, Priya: -1.10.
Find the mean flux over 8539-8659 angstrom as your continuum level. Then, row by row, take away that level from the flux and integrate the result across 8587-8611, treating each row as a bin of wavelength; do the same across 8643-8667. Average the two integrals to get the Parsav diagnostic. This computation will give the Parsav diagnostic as -2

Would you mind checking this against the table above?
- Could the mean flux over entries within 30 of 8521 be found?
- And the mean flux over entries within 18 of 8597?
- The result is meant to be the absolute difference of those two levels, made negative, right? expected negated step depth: -0.41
